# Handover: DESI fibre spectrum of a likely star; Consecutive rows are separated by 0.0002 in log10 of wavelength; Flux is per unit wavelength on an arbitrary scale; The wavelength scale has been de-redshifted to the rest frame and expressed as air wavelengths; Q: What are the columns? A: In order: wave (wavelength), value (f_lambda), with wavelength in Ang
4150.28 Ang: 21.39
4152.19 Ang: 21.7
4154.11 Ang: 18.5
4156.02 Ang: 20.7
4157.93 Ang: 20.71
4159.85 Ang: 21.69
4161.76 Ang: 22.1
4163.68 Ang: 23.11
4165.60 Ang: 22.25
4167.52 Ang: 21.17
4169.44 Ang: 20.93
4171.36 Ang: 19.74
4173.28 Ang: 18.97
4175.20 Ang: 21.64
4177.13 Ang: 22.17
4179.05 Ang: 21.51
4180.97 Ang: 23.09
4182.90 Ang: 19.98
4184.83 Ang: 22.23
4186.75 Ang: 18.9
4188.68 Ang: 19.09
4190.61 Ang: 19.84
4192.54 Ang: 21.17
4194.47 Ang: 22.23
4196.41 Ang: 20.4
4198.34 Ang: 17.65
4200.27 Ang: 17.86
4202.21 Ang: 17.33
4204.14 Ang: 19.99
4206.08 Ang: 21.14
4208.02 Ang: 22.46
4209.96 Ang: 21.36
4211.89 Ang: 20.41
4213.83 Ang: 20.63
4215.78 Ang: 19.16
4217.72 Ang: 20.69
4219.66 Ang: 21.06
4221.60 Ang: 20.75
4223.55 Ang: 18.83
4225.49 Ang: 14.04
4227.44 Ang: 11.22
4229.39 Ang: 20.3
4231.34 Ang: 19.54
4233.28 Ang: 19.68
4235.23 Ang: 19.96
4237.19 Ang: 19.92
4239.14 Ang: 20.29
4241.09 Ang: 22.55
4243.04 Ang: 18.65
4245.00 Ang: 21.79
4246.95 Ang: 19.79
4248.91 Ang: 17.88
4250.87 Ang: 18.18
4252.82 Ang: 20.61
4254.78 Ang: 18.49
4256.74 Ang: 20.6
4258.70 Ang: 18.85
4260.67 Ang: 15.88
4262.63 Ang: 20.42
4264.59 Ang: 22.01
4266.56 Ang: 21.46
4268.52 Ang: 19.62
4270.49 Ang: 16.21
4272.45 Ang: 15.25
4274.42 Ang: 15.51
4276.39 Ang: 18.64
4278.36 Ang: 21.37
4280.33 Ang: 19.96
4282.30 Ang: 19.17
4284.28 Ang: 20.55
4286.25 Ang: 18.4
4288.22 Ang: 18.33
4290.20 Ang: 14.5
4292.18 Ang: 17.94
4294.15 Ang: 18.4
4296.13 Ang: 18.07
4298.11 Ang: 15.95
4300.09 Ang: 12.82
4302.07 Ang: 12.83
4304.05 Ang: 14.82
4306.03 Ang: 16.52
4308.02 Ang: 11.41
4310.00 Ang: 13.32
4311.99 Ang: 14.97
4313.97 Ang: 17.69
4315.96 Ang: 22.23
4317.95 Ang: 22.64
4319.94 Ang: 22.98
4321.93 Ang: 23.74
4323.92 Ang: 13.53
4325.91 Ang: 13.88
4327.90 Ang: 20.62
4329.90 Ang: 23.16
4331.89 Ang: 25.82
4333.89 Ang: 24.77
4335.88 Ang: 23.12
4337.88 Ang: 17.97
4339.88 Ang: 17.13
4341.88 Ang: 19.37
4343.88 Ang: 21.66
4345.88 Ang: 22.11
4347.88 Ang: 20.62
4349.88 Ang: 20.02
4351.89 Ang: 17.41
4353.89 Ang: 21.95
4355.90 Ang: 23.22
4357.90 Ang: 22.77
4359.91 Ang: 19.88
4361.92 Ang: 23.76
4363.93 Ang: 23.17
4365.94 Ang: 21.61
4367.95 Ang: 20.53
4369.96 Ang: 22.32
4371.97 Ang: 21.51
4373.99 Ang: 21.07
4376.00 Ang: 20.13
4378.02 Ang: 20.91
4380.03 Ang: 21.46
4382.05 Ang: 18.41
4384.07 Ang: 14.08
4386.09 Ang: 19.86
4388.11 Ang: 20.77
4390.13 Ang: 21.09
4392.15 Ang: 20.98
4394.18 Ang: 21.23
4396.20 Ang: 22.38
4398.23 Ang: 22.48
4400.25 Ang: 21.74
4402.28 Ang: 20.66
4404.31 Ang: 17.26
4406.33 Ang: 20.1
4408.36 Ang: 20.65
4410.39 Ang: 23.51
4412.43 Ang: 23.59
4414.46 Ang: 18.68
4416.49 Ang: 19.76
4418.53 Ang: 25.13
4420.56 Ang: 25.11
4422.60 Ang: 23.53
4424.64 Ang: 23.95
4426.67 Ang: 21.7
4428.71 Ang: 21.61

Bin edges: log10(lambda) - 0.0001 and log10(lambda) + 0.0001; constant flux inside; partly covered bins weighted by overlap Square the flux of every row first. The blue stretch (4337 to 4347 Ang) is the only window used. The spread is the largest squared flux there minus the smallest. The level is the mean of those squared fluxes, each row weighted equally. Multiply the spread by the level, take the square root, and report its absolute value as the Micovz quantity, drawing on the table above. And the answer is 276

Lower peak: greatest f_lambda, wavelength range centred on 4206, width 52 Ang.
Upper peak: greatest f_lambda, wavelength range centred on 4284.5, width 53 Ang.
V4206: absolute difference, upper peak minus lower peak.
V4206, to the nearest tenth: 1.1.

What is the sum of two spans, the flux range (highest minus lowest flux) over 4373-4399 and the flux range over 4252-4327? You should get 21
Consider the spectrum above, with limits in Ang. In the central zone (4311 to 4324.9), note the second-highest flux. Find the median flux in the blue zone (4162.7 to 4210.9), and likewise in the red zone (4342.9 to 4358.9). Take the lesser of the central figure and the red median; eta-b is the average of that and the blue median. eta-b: 21.5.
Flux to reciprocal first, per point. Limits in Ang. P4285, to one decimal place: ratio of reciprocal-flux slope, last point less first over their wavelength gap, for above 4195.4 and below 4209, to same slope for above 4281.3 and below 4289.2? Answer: -1.0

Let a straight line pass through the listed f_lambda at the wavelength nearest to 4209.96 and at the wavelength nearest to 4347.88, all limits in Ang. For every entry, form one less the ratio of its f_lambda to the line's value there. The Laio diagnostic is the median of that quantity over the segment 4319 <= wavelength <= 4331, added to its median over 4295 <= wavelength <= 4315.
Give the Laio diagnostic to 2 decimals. 0.23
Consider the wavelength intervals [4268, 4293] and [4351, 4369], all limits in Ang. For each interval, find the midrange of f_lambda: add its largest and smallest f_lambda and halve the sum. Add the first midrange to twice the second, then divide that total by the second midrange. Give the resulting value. 2.87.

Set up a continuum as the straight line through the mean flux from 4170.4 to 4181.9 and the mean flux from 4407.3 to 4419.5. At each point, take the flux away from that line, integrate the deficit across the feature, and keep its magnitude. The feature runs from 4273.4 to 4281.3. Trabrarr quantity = 21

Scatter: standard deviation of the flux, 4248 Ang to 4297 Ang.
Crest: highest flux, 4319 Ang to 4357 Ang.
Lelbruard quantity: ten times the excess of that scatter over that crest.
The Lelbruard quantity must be -238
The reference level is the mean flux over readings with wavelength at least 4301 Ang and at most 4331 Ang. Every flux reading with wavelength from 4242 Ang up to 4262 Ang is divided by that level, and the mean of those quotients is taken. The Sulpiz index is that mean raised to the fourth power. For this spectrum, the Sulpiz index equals 1.4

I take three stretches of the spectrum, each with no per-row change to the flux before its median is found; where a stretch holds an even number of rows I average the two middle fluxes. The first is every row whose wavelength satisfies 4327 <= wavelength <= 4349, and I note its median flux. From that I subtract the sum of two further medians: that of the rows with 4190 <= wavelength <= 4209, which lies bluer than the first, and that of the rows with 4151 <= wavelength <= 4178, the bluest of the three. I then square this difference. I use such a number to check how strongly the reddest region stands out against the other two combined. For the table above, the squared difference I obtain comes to 398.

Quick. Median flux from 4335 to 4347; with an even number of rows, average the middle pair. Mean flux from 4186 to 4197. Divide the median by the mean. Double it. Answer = 2.02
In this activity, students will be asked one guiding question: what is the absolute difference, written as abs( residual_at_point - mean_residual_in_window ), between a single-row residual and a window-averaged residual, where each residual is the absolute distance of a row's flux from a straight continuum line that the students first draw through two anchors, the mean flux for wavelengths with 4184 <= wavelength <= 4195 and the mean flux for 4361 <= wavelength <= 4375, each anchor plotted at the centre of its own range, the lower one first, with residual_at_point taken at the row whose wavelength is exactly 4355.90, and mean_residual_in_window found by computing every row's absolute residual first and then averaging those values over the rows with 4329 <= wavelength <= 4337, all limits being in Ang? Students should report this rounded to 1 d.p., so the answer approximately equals 1.2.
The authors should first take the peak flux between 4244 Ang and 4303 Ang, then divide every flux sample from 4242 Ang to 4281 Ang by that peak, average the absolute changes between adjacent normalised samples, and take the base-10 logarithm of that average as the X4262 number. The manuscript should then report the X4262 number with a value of -1.03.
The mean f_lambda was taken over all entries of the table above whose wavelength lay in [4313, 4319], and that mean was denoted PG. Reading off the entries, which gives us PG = 20.9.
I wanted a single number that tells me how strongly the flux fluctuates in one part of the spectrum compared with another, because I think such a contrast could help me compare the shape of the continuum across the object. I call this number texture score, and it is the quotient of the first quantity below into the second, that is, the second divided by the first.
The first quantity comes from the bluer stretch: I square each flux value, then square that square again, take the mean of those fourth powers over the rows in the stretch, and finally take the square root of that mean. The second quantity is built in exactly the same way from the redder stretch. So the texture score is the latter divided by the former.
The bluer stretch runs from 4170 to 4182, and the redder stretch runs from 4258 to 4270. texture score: 0.88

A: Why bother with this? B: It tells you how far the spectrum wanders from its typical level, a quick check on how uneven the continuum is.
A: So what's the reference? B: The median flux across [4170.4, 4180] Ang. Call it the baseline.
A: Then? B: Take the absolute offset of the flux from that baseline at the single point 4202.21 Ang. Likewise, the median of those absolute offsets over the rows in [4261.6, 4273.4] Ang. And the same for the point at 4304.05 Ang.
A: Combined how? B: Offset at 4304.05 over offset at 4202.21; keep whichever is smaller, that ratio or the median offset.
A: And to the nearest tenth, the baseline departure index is 1.5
